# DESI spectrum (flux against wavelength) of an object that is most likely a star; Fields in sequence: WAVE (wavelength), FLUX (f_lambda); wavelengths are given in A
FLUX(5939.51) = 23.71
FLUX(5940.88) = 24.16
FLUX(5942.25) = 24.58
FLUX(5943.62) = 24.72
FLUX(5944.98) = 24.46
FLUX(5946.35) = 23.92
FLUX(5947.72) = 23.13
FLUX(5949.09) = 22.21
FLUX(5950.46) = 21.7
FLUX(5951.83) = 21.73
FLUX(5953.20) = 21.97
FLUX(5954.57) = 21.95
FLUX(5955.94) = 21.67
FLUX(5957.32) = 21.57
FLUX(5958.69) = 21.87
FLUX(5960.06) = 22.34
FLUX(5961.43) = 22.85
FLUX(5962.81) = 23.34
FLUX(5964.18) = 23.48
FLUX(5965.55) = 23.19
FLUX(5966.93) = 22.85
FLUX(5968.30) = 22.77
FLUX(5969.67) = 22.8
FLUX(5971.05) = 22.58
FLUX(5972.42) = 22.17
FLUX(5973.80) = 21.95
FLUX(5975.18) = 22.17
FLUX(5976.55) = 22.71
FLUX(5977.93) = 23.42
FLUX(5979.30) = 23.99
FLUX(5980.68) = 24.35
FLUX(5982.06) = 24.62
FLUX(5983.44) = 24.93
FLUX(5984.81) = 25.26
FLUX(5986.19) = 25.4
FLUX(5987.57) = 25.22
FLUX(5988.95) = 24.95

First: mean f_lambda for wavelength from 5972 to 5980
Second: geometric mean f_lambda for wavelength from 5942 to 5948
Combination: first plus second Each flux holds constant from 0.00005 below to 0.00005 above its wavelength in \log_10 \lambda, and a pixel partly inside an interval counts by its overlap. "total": 46.9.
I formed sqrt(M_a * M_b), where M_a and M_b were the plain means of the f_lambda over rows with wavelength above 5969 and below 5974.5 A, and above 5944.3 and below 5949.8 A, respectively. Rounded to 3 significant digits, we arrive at 22.9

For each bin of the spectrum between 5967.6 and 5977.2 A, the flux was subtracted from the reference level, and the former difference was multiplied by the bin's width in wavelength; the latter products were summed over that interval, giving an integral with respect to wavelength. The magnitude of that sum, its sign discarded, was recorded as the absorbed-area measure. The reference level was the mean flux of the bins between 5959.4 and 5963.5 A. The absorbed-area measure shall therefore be 4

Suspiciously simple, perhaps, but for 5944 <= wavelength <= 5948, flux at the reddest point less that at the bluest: -1.3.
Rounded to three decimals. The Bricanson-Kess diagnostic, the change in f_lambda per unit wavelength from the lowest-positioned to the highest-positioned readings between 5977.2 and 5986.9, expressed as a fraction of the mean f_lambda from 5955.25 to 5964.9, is 0.011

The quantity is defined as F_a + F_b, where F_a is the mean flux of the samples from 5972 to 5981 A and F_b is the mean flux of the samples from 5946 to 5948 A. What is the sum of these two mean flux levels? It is 46.5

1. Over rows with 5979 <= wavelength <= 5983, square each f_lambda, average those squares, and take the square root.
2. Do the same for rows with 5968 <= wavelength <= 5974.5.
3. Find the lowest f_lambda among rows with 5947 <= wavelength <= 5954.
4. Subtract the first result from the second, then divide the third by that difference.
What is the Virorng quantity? -12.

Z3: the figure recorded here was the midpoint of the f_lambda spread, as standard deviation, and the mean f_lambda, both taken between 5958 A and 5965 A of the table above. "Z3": 11.7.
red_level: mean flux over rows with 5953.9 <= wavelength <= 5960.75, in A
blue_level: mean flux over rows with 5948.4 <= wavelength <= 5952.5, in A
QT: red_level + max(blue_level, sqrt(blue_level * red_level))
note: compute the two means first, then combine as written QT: 43.8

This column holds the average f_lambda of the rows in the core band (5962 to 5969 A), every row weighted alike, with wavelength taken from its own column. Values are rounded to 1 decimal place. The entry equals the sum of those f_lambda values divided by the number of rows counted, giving 23.1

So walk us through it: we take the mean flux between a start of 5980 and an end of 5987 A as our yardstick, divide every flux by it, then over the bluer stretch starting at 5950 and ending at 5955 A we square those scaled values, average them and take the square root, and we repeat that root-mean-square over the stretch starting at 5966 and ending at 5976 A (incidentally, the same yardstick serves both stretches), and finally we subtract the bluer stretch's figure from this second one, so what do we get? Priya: 0.025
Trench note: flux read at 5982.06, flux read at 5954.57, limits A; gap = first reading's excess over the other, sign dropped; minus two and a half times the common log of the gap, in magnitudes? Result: -1.1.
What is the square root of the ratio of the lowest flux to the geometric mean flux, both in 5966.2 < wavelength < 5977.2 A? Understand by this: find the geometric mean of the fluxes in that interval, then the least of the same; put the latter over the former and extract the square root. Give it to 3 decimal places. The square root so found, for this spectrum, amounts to 0.988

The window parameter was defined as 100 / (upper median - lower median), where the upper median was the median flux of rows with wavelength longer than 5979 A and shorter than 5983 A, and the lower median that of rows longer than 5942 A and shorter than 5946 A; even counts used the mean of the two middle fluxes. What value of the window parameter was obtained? -435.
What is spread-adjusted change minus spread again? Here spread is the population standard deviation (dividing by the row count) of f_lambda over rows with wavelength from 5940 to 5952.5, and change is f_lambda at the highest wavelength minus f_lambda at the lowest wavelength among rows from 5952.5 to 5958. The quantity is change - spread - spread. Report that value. -2.7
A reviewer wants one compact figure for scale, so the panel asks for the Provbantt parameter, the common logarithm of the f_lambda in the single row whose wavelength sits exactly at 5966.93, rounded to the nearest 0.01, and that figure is 1.36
